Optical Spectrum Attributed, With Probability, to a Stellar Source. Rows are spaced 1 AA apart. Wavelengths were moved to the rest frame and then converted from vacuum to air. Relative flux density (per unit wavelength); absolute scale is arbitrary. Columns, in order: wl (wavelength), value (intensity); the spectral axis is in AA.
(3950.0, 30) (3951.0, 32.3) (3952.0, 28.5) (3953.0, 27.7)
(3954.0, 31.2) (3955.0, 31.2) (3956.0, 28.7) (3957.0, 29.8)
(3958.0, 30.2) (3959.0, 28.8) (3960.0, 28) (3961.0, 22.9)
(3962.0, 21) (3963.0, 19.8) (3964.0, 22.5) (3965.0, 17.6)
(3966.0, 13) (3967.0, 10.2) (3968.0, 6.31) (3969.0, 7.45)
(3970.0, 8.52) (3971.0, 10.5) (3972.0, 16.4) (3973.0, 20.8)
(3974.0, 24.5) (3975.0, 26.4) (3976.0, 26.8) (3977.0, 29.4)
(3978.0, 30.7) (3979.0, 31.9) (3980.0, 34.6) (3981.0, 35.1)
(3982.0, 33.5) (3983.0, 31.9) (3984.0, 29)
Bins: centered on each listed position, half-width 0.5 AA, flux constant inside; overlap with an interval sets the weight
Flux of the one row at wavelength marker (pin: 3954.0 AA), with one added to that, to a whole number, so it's 32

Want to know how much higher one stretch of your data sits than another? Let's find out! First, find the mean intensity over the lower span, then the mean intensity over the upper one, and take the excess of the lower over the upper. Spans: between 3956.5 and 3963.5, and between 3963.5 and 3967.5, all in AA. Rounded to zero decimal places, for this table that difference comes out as 10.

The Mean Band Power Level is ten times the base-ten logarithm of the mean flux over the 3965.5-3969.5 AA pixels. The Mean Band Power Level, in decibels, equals 10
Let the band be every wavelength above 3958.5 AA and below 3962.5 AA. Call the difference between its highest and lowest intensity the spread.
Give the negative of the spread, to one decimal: -7.8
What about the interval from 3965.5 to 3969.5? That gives -6.7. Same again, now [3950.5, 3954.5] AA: -4.6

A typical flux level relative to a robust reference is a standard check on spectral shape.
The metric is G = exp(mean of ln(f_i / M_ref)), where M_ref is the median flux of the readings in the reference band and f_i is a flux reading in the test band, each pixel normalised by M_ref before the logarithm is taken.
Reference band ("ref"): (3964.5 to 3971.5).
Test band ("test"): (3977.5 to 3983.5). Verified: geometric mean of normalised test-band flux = 3.2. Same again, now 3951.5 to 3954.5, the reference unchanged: 2.9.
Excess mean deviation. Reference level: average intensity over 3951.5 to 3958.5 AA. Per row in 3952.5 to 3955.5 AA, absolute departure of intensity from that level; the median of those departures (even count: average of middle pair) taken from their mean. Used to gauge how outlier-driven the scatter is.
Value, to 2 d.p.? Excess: 0.11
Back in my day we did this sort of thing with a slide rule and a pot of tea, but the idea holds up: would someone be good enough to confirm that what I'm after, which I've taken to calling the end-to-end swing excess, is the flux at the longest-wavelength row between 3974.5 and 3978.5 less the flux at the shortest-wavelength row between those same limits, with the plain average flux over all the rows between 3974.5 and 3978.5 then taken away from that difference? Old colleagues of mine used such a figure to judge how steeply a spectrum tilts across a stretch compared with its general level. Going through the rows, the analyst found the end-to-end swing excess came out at -24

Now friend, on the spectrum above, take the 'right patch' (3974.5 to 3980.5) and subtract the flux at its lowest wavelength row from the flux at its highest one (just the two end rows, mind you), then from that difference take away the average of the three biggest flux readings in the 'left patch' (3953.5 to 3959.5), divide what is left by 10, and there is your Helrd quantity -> -2.3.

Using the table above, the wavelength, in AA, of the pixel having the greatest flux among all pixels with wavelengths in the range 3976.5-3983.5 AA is 3981.0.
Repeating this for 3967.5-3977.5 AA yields 3977.0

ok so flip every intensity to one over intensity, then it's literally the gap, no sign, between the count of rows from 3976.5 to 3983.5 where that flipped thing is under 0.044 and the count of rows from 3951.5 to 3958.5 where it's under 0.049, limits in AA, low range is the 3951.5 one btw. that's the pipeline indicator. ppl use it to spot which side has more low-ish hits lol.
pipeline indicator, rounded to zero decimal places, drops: 0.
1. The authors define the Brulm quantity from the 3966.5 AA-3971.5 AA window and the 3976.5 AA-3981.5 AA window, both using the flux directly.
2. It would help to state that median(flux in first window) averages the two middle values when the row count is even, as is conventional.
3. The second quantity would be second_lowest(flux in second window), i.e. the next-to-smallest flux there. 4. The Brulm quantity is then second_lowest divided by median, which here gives 3.6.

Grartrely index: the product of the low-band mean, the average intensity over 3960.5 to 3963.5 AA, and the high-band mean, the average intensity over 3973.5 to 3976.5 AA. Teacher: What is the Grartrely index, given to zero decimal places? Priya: 550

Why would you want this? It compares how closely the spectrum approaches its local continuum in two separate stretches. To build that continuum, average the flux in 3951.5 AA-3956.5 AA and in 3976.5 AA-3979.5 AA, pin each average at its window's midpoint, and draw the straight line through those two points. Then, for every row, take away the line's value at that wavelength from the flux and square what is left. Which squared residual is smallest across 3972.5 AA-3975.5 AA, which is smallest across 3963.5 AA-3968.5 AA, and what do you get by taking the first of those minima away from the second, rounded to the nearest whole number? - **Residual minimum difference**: 39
